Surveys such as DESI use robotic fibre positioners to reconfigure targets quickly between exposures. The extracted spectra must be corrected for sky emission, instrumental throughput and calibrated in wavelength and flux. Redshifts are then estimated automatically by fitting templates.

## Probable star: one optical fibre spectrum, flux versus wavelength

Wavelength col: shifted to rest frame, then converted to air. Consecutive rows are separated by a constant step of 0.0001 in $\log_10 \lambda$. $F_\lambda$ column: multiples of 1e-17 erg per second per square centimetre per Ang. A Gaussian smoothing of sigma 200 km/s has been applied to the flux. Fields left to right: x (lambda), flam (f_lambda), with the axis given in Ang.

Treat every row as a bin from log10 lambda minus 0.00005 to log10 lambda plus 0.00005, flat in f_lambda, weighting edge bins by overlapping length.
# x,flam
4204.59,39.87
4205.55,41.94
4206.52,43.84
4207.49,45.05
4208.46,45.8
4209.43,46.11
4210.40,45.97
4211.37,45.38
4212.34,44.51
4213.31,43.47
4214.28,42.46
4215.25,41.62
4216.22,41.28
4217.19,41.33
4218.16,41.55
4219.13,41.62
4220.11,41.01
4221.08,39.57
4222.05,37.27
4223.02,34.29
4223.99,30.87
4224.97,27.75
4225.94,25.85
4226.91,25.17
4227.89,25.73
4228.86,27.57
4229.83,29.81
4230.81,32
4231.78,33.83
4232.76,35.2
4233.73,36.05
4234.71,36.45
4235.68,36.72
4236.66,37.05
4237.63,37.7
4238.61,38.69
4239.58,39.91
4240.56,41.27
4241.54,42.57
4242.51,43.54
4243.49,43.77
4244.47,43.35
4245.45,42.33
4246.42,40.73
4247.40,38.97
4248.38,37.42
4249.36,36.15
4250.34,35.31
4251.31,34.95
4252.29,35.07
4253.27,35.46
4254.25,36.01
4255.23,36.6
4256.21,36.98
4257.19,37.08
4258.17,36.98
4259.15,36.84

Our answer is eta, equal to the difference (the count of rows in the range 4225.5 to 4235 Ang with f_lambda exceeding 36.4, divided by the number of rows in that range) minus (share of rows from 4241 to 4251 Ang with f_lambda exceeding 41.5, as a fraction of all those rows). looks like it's -0.40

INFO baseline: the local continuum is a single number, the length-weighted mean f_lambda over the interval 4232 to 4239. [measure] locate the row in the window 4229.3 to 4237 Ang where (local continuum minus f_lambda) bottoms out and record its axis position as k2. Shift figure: 4236.66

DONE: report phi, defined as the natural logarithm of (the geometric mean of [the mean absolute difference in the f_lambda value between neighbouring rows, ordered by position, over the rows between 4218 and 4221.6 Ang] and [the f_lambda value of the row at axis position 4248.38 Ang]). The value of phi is 1.64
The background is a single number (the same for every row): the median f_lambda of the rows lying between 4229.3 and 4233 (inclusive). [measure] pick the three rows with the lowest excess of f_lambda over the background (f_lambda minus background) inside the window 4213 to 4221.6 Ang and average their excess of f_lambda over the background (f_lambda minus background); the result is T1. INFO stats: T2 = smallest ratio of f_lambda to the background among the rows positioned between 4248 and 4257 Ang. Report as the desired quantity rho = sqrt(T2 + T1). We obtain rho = 3.0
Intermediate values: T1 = 7.7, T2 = 1.06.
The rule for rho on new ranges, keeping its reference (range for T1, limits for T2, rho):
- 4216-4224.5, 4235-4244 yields 1.5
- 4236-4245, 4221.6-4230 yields 2.4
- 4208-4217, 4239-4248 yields 3.2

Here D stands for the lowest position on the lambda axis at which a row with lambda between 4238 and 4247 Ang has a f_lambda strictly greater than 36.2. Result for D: 4238.61 Ang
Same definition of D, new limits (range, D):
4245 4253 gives 4245.45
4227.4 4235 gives 4234.71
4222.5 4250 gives 4234.71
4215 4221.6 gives 4215.25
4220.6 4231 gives 4221.08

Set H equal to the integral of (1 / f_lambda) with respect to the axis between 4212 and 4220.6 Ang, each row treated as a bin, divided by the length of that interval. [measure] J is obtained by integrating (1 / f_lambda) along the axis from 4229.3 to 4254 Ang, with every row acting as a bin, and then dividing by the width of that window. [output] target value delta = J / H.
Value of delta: 1.12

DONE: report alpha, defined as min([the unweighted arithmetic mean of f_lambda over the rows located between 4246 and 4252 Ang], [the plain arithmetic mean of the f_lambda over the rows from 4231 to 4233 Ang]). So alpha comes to 35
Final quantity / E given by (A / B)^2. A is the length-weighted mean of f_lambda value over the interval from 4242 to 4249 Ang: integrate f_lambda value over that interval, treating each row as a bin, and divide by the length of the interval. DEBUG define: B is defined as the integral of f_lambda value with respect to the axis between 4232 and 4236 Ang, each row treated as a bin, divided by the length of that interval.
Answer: 1.3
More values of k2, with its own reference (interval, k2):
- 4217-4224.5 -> 4219.13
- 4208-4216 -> 4209.43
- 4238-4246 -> 4243.49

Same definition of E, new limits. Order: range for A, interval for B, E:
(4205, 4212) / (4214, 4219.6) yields 1.2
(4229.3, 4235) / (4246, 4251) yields 0.8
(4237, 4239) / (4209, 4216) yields 0.7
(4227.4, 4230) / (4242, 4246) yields 0.4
